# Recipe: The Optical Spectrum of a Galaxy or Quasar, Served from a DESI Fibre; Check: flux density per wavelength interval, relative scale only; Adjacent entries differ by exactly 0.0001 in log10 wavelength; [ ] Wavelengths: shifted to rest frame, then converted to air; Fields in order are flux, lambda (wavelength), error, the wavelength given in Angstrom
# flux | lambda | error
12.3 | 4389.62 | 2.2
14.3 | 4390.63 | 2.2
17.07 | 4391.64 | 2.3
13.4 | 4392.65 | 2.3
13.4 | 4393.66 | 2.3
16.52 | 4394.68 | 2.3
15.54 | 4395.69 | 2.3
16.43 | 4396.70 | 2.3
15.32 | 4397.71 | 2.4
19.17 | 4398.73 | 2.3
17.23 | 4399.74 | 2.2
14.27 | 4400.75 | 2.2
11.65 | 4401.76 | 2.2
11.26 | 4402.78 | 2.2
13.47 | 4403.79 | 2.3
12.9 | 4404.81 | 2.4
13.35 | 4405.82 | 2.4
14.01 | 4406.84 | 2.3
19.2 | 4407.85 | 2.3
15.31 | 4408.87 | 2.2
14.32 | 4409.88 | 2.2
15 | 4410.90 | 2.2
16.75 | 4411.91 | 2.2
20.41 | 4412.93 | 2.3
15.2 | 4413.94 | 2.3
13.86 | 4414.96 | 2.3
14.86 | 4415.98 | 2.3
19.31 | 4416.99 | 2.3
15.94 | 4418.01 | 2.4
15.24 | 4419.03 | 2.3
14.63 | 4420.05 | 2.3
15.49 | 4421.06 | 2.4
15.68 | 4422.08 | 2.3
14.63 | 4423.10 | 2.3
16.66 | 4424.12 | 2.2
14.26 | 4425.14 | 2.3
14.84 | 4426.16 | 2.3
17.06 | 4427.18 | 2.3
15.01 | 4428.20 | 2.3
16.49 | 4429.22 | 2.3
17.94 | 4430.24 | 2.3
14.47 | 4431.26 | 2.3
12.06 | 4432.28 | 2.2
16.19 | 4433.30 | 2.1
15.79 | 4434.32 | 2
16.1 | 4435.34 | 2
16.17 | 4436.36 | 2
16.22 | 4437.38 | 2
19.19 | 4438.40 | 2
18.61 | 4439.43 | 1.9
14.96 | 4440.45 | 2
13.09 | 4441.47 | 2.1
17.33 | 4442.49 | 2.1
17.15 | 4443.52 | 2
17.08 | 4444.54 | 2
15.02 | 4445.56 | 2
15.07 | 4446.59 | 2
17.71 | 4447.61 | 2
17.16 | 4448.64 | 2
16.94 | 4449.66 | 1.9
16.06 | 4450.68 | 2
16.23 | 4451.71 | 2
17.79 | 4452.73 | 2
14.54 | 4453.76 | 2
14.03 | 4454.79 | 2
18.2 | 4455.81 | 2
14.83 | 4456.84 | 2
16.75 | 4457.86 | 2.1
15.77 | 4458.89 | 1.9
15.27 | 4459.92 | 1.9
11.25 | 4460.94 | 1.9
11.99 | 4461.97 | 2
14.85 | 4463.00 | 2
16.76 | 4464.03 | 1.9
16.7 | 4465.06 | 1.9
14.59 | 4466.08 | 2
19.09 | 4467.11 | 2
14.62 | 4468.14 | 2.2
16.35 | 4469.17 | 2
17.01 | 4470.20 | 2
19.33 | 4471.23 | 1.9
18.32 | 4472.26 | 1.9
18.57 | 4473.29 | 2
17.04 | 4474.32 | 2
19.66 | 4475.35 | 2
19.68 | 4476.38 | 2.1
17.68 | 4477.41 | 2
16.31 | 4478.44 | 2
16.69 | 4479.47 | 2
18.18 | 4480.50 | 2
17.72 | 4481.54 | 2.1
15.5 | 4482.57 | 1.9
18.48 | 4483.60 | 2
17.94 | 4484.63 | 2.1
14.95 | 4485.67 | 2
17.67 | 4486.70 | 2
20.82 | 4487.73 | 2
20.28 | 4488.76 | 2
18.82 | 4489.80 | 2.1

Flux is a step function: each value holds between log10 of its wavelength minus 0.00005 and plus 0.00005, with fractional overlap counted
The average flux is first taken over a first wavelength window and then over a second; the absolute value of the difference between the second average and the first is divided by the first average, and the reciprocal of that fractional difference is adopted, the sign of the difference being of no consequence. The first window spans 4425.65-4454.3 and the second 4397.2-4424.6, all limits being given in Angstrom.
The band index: 21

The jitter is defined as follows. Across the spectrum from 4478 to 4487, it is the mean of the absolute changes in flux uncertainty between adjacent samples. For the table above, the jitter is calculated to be 0.075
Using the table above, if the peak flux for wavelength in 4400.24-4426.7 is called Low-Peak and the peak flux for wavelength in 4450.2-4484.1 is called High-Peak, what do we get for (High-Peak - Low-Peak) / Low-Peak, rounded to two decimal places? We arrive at -0.04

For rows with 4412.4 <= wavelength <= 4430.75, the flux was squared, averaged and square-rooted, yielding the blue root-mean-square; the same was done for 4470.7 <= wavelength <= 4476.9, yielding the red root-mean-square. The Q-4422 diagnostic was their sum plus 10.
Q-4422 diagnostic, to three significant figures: 44.9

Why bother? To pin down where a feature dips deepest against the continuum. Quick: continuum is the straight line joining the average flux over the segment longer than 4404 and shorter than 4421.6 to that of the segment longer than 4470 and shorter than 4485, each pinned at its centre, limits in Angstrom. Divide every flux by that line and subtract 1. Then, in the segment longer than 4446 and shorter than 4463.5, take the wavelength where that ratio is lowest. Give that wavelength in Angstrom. 4460.94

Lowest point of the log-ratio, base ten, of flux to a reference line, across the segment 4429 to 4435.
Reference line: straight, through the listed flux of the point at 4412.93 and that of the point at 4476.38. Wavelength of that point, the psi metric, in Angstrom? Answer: 4432.28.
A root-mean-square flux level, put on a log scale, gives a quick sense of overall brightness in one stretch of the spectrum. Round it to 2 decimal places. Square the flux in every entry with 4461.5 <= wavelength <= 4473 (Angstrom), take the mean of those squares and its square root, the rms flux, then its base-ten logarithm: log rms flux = 1.22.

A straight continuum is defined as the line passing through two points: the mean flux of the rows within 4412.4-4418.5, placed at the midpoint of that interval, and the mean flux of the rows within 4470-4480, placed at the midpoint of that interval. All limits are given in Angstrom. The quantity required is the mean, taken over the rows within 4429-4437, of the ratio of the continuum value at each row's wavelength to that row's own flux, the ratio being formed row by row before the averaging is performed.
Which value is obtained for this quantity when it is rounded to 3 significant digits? 1.10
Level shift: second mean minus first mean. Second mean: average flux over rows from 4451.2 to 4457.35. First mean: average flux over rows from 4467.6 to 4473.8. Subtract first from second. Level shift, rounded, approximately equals -1.4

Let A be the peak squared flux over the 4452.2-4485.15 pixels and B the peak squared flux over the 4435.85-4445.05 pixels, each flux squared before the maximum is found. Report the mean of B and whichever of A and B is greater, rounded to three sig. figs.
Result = 378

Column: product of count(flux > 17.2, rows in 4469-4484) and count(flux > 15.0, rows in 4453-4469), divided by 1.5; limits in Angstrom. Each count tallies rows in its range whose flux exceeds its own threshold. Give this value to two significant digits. 42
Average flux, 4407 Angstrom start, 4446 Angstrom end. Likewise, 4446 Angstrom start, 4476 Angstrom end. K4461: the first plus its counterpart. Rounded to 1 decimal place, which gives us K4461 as 32.3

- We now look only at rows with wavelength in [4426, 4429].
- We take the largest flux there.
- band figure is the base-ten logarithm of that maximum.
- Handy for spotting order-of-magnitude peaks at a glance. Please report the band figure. 1.23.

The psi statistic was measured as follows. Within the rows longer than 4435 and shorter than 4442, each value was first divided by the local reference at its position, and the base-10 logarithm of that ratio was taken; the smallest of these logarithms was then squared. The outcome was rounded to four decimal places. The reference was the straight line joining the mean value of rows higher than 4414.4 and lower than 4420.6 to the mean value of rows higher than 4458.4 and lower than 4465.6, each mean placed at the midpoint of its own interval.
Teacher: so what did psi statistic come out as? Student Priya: 0.0039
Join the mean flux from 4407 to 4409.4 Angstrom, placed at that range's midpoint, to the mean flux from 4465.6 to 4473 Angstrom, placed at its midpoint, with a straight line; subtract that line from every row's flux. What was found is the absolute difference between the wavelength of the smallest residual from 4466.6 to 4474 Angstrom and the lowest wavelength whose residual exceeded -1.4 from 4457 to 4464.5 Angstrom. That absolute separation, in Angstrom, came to 10.3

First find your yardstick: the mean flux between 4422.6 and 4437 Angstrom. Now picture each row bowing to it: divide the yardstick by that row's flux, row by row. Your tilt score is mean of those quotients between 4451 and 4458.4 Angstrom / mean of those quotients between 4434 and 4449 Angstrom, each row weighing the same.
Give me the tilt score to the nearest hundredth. 1.02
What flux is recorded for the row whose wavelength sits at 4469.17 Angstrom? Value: 16.35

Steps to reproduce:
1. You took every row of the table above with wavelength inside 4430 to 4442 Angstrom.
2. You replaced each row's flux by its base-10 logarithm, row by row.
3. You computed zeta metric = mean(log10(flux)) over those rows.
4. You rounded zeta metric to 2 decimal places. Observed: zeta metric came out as 1.20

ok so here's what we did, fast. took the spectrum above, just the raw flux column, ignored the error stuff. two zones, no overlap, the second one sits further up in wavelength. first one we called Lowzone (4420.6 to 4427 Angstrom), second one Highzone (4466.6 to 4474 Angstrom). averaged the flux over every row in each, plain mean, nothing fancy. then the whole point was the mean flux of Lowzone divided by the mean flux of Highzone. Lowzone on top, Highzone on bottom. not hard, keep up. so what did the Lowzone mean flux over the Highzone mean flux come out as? 0.87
